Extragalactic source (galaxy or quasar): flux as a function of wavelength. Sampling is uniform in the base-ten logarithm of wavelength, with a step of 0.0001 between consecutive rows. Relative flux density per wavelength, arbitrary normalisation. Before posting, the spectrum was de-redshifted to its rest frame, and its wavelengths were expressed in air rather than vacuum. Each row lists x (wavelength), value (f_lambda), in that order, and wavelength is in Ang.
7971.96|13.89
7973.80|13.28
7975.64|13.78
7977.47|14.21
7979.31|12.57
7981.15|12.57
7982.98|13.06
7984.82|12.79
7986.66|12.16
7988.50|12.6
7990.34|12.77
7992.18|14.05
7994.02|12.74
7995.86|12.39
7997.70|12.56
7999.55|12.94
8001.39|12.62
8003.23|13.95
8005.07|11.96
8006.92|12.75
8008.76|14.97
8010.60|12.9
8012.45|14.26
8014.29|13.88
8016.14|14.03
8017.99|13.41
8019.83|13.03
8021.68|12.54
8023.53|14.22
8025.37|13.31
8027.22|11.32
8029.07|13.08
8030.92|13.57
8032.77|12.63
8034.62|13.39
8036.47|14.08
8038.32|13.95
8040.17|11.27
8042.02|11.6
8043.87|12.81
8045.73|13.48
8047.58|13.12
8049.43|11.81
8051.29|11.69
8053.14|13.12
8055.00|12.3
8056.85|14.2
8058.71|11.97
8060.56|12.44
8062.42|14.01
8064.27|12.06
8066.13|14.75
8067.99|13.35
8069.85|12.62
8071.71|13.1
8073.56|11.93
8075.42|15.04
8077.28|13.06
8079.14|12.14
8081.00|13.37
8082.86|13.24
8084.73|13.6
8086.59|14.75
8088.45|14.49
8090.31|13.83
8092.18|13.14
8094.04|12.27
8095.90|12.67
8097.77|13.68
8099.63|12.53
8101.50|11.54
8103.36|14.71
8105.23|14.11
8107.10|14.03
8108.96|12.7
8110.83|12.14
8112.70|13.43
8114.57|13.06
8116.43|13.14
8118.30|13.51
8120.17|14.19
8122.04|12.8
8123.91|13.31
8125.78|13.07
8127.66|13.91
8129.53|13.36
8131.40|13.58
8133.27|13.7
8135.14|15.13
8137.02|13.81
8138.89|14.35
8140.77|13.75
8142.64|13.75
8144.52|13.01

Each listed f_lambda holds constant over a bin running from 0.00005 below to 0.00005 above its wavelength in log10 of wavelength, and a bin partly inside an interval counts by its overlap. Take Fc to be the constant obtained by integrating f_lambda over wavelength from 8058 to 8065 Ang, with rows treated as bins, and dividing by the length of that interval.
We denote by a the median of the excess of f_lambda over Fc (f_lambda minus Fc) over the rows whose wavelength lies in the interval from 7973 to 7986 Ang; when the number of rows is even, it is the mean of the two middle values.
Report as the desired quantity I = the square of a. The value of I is 0.15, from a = 0.4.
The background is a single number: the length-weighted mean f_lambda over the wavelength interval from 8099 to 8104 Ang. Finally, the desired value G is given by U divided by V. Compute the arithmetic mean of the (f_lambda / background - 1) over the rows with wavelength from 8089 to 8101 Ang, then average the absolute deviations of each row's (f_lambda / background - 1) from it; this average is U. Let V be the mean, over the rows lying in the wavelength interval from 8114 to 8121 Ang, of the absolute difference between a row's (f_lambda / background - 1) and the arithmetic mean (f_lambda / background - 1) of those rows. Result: 1.41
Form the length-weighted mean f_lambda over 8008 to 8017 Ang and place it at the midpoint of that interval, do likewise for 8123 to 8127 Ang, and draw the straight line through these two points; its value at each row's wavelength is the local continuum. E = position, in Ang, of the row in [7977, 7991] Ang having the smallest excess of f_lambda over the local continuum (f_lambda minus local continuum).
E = 7986.66 Ang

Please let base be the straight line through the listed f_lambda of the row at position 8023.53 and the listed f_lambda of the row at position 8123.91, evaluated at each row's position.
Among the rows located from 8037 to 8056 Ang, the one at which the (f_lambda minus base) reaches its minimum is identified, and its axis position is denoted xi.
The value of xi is 8040.17 Ang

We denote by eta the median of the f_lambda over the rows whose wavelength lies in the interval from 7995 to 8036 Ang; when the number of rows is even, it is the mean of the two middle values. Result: 13.1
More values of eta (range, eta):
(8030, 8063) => 13.0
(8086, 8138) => 13.5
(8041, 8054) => 12.8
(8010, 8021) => 13.6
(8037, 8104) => 13.1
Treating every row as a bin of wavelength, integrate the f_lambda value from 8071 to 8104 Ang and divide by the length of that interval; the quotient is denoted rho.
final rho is 13.27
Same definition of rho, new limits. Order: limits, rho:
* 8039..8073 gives 12.76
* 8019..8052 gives 12.83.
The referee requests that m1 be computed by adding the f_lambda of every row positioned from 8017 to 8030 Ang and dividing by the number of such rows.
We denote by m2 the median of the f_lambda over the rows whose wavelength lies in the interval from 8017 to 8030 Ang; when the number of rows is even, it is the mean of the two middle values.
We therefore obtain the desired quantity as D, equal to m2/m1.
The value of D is 1.007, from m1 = 13.0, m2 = 13.1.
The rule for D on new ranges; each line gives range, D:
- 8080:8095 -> 0.993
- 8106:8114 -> 0.999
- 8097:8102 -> 0.996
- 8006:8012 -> 0.953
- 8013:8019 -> 1.008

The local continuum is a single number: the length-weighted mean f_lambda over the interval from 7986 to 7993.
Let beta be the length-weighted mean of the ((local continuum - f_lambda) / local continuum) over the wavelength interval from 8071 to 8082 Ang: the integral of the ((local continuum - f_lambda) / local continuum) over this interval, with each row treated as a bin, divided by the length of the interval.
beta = -0.02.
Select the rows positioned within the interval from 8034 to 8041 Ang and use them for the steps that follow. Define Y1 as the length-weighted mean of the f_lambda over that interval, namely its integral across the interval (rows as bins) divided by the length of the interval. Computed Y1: 13.2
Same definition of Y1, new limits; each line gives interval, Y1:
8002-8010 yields 13.4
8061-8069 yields 13.5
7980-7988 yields 12.6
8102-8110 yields 13.7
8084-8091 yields 14.2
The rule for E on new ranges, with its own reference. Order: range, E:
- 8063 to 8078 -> 8073.56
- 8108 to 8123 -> 8110.83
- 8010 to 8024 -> 8021.68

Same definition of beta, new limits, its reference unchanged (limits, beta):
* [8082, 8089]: -0.09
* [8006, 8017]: -0.07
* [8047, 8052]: 0.06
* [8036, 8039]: -0.09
